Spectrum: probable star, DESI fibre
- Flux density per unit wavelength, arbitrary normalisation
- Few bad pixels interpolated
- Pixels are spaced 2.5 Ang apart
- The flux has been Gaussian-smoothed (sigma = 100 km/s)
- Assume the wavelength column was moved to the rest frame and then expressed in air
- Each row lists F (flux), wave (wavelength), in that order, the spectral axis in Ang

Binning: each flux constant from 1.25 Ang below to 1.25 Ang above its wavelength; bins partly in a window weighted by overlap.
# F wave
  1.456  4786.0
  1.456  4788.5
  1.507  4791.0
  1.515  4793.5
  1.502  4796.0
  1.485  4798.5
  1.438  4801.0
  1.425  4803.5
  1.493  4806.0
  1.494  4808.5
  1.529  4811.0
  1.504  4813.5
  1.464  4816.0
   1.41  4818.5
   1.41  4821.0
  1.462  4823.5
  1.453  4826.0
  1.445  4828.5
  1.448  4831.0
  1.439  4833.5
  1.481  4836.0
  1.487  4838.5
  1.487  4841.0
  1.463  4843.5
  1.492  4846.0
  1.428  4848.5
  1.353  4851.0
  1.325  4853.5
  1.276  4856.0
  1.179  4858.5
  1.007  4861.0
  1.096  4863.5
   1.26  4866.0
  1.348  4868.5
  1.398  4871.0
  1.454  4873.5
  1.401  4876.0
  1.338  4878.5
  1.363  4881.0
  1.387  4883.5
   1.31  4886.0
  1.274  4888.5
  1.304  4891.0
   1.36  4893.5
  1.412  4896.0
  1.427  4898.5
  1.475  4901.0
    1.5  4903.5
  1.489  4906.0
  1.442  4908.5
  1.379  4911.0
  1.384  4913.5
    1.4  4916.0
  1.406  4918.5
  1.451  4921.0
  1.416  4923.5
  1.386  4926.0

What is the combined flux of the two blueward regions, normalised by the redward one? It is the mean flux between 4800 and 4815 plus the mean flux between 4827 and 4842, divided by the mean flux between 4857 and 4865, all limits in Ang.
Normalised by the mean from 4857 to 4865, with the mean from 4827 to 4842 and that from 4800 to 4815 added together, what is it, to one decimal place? 2.7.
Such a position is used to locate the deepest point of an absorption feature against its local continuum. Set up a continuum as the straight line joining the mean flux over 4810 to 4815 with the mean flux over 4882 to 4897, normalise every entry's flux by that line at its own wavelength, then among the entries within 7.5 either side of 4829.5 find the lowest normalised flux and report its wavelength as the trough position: 4828.5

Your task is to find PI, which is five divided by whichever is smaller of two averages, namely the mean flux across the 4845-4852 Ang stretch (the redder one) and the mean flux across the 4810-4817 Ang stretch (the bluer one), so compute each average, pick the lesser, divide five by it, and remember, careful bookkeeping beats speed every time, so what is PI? 3.51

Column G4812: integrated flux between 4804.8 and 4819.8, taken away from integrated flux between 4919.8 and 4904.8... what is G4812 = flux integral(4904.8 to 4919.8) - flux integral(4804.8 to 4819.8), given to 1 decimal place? -1.0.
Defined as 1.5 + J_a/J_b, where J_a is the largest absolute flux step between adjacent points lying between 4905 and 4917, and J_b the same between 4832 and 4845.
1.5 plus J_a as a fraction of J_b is 3.0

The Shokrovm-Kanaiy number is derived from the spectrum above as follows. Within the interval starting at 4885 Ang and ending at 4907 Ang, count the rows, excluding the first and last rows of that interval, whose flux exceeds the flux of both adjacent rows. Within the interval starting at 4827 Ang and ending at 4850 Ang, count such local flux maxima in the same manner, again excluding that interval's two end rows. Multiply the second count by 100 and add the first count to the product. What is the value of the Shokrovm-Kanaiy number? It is 201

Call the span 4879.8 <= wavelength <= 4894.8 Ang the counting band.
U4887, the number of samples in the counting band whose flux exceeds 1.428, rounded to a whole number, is 0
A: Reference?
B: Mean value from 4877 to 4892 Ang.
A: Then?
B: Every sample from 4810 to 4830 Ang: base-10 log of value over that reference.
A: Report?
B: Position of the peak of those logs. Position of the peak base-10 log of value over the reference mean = 4811.0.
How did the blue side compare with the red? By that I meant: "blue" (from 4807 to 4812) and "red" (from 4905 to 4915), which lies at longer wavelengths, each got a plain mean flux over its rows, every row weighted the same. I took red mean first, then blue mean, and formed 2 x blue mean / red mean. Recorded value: 2.12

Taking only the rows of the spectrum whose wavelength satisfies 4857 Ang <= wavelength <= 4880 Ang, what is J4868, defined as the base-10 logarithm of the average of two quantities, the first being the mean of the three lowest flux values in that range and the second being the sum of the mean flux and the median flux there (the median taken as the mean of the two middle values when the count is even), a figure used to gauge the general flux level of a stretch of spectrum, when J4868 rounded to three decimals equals 0.268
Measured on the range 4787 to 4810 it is 0.344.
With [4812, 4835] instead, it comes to 0.334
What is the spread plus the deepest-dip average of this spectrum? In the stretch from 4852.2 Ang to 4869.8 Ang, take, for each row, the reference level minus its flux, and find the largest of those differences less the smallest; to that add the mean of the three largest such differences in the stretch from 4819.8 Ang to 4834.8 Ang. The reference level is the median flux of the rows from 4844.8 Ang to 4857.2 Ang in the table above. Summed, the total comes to 0.26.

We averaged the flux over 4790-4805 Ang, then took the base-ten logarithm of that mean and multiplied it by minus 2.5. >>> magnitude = -0.425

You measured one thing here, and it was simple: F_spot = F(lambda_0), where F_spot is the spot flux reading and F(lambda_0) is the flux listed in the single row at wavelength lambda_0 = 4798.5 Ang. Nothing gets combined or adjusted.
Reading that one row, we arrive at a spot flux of 1.485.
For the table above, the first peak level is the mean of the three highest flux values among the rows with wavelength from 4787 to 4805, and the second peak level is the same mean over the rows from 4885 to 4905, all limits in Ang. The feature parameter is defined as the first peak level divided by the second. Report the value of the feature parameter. 1.03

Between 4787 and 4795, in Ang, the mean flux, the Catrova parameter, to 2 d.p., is 1.49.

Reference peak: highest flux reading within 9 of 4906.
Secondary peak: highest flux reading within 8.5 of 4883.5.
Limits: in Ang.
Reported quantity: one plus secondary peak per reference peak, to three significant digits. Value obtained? 1.93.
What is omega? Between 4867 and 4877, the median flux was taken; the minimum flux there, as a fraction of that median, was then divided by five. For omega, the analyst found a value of 0.193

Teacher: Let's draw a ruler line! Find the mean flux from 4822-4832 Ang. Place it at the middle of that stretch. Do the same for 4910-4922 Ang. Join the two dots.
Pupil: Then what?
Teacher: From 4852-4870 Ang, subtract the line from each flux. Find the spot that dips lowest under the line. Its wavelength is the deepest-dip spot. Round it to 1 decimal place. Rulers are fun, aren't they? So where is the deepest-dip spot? 4861.0 Ang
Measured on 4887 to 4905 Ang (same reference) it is 4888.5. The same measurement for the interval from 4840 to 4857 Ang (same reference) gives 4856.0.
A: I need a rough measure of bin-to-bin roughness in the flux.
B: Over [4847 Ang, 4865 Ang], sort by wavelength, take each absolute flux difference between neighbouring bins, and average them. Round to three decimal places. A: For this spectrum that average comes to 0.085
